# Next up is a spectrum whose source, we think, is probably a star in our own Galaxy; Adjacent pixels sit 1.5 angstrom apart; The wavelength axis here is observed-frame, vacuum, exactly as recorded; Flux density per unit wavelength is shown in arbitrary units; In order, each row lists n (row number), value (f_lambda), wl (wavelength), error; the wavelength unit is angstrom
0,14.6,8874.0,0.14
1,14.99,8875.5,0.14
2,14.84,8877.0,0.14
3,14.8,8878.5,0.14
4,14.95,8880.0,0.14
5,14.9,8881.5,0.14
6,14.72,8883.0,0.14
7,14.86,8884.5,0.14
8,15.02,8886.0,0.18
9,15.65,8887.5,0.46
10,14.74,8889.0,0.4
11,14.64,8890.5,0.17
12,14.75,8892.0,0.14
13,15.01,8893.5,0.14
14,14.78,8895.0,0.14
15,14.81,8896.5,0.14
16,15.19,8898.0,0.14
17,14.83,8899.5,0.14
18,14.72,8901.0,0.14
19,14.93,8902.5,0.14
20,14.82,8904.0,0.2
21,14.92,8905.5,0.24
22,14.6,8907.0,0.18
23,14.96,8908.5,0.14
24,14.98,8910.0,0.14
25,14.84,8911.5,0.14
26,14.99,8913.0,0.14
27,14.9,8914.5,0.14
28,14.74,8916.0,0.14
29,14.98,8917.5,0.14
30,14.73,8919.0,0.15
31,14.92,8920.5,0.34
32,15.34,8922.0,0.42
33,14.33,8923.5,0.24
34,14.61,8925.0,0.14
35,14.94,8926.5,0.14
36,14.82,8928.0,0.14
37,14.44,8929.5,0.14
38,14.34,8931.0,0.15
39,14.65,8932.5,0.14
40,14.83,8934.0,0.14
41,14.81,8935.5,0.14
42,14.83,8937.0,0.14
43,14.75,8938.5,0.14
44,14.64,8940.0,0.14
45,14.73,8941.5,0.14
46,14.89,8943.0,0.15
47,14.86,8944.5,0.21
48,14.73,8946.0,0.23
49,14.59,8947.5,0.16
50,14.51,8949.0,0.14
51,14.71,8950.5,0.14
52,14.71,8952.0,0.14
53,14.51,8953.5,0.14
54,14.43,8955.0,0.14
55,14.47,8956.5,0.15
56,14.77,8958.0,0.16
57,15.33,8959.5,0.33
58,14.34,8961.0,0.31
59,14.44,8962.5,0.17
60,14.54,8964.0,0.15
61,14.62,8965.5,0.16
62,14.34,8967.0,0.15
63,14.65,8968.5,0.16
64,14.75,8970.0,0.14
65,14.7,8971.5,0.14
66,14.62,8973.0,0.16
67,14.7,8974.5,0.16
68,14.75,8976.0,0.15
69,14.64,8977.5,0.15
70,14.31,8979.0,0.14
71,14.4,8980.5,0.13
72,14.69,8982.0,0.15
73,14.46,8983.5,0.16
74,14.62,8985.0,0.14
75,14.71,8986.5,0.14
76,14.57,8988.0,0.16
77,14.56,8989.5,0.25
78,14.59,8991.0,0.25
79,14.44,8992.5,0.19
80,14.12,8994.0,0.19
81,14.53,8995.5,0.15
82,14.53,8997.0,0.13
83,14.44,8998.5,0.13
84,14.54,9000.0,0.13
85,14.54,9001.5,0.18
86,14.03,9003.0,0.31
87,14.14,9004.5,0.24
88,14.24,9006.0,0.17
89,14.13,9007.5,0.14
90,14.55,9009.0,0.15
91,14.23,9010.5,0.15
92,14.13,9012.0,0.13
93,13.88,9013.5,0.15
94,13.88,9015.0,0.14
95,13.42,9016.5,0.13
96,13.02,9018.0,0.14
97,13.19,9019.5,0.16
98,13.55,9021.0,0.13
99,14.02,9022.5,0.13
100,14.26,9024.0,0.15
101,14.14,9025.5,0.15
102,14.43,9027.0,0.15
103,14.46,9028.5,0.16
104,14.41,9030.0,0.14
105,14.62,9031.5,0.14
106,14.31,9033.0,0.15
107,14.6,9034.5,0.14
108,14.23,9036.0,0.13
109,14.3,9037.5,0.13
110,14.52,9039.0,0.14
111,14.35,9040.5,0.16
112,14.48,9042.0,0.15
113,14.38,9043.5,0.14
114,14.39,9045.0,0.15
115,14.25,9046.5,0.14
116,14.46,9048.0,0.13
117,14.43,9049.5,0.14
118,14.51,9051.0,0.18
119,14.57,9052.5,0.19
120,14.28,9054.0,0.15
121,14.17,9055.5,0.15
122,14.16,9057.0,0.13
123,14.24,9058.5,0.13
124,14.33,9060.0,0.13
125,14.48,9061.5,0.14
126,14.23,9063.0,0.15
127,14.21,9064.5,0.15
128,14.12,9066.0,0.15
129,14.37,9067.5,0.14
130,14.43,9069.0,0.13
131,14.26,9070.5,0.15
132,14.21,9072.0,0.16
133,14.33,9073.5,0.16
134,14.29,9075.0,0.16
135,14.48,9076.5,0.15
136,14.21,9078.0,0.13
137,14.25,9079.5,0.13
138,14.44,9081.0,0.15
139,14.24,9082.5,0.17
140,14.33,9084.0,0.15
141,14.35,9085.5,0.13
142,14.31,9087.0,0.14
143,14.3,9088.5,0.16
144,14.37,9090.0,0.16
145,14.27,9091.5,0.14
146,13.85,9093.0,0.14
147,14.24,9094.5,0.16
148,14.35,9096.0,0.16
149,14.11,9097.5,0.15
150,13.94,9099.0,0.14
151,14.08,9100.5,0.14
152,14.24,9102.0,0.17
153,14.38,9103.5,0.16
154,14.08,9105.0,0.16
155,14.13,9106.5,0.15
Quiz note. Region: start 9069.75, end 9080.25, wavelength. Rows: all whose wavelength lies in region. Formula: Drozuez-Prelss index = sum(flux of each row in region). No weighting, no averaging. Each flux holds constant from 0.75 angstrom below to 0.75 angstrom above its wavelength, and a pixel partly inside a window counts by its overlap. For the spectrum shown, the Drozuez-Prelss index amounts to 100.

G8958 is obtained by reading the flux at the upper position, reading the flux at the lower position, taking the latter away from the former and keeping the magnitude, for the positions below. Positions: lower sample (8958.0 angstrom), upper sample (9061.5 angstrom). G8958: 0.29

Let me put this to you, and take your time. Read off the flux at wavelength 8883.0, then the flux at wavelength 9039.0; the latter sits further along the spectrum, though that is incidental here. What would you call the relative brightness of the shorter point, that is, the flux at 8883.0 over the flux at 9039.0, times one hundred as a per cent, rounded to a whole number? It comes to 101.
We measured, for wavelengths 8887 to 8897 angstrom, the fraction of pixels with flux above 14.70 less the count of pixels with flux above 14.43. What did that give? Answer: -6.1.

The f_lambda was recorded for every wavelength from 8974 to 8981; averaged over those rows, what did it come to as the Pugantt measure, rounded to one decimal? 14.6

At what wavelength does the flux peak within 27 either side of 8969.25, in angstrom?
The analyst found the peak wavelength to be 8959.5 angstrom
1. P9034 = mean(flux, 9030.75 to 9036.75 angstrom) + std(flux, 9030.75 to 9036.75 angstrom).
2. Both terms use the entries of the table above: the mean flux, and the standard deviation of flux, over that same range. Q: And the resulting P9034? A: 14.6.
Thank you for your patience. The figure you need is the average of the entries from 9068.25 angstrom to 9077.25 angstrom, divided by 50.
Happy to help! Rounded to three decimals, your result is 0.287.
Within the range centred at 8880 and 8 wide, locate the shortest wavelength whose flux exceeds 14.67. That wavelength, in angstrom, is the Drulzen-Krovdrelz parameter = 8877.0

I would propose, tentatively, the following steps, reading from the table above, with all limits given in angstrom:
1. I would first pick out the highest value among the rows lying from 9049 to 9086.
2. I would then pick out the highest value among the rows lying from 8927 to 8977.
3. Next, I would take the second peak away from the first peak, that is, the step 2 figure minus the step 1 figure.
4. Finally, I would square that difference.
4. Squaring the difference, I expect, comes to 0.58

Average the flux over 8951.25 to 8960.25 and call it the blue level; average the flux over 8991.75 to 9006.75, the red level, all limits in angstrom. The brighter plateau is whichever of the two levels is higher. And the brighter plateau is 14.7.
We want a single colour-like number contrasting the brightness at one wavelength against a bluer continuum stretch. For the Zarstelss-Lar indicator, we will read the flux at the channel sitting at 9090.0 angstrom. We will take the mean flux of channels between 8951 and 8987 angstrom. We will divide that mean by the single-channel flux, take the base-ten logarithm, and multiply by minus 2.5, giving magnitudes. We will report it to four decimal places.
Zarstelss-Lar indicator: -0.0176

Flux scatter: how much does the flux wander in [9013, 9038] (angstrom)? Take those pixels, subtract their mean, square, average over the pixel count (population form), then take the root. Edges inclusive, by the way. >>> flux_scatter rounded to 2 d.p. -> 0.47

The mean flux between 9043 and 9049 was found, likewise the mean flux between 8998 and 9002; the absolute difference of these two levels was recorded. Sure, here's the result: 0.14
